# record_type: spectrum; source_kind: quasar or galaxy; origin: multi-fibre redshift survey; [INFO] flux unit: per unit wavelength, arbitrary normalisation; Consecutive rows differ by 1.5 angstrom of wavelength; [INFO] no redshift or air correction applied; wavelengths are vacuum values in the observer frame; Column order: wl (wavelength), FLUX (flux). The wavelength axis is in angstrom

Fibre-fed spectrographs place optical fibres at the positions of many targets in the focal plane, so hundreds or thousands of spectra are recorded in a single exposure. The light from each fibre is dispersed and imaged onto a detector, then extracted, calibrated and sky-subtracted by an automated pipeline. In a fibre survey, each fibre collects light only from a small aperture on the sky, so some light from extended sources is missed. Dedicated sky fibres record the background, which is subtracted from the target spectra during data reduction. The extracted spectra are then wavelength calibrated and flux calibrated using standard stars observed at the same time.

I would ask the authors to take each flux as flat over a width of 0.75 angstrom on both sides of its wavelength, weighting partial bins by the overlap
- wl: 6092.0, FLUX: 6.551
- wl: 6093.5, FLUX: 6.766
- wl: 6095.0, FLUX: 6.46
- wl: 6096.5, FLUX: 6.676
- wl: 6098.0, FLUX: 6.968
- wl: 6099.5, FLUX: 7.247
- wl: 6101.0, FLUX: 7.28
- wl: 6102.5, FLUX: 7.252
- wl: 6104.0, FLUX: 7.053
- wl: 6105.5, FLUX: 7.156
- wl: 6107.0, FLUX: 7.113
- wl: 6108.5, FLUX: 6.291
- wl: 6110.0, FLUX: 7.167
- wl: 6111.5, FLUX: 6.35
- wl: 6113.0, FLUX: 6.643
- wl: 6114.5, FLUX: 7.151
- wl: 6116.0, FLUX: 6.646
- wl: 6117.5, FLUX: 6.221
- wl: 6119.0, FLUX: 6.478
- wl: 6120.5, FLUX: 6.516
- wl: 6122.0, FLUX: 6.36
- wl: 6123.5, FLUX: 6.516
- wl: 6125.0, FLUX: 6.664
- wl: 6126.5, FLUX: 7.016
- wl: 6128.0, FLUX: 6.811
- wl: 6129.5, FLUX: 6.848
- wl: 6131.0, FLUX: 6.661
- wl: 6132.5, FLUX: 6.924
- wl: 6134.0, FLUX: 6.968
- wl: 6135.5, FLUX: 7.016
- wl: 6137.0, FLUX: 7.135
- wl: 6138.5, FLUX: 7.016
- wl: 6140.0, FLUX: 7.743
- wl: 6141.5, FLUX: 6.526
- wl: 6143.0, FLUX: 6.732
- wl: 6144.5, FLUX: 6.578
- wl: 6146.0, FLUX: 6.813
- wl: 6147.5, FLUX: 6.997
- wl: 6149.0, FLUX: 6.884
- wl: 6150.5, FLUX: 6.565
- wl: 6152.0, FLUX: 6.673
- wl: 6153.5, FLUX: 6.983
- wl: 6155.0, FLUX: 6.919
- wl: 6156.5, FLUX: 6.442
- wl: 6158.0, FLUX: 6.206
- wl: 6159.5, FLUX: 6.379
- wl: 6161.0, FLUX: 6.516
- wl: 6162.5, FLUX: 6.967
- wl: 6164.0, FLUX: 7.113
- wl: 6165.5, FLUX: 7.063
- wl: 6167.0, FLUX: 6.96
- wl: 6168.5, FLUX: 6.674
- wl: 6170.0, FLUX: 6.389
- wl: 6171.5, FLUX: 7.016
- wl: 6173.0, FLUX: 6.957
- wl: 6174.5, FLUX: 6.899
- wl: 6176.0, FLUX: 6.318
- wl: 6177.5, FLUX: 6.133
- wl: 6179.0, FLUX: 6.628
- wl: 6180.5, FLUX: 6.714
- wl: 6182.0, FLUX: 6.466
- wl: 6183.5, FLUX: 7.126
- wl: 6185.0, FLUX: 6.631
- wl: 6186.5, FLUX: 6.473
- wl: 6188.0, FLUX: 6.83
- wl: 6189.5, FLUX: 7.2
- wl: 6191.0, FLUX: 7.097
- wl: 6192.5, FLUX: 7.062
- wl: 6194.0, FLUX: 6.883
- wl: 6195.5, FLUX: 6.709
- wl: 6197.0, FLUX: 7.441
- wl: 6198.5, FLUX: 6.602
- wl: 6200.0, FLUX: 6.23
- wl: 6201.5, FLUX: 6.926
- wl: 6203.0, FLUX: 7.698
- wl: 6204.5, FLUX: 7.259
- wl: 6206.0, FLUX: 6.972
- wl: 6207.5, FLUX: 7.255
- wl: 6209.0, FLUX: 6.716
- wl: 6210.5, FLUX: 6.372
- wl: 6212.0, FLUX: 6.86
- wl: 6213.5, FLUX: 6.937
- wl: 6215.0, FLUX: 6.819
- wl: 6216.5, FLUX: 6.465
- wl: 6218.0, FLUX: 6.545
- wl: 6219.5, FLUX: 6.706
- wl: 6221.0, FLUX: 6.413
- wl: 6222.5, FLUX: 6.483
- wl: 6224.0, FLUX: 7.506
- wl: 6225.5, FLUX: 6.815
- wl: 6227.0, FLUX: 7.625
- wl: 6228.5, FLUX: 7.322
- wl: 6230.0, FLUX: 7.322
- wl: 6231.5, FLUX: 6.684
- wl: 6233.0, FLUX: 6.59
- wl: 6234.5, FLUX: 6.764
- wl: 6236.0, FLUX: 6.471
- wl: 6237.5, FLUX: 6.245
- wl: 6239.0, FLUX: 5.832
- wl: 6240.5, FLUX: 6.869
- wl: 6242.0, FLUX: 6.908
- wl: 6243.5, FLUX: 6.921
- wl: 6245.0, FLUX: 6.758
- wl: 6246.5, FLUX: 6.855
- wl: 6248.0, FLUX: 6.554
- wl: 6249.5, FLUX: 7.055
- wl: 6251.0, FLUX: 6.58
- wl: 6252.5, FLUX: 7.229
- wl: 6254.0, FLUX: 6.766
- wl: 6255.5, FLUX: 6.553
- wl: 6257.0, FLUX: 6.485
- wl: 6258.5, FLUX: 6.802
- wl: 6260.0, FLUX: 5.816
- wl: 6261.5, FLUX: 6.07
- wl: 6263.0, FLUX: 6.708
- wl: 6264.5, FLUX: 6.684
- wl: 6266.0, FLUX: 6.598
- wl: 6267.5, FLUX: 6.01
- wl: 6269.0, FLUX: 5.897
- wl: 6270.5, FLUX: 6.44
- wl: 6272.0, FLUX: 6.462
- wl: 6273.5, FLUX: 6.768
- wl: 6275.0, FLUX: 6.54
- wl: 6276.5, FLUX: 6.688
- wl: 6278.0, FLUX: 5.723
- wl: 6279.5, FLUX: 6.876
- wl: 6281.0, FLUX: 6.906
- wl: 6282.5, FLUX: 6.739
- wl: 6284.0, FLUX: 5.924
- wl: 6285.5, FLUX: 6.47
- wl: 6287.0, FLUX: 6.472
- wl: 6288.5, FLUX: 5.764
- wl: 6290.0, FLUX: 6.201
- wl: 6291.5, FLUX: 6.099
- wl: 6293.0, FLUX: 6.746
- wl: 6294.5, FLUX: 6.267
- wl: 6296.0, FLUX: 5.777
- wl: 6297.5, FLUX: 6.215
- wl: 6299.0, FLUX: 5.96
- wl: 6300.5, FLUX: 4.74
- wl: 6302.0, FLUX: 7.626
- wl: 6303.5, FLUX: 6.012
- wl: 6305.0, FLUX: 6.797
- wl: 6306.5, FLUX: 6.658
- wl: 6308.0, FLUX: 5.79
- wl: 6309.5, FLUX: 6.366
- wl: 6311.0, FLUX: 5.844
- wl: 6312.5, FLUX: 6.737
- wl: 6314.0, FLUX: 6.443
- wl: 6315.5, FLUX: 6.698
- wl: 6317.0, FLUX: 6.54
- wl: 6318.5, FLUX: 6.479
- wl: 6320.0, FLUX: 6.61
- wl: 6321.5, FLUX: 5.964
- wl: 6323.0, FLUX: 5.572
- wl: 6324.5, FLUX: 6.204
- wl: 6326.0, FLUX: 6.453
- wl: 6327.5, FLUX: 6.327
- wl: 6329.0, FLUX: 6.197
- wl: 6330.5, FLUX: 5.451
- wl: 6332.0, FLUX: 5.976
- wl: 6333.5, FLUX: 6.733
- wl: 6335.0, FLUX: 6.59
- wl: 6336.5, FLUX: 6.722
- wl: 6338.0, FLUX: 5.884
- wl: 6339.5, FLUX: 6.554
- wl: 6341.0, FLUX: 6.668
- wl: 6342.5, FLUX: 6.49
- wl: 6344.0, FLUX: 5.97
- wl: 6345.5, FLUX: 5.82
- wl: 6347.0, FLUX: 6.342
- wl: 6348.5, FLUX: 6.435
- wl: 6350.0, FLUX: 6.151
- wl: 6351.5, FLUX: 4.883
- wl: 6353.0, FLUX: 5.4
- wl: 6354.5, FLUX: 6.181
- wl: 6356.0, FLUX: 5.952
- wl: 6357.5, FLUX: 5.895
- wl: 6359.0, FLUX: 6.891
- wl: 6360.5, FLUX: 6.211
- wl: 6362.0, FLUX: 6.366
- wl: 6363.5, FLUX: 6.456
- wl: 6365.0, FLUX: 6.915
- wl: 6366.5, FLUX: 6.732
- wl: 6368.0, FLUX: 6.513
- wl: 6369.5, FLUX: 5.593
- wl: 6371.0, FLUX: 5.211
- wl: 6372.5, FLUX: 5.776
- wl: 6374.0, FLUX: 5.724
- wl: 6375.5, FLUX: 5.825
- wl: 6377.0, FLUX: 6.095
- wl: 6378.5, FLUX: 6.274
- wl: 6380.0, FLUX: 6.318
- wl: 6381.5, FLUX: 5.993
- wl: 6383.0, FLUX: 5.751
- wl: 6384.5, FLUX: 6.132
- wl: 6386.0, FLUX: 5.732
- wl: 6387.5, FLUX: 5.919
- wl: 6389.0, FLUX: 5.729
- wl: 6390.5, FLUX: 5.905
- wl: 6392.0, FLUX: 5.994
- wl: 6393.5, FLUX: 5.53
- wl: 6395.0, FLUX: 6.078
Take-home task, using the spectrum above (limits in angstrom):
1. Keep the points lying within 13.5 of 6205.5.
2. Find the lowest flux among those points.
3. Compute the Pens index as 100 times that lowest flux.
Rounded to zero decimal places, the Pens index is 623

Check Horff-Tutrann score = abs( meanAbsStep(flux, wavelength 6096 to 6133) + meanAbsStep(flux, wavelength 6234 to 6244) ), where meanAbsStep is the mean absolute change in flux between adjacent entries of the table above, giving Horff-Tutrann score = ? 0.63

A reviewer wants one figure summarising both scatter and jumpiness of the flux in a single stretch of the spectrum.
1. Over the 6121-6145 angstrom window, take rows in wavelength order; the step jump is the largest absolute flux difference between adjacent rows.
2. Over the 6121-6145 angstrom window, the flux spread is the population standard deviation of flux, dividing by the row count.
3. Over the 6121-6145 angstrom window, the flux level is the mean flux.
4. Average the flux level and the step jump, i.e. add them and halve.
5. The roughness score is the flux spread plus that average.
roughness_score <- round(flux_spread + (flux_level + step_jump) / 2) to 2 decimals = 4.35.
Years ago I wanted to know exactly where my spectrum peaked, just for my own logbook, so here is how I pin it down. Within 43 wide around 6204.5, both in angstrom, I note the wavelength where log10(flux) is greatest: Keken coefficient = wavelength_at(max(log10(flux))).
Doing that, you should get 6203.0 angstrom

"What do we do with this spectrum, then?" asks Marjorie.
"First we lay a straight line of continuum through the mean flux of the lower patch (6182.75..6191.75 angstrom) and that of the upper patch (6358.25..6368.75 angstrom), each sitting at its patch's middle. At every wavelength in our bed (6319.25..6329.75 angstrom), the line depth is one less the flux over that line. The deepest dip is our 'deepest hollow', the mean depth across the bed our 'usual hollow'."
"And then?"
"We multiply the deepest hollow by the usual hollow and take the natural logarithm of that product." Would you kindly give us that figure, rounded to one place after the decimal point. -4.5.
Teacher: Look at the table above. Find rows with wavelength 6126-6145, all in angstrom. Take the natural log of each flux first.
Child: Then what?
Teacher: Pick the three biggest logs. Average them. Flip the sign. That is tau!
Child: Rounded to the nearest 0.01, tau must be -1.99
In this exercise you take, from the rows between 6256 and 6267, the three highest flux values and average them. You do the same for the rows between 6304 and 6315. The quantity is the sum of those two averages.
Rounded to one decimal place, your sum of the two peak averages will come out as 13.5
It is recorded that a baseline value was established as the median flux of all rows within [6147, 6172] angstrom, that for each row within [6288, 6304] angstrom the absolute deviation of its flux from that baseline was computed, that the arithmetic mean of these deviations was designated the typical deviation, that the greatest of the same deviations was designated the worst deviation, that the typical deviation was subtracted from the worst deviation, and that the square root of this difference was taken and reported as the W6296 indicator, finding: 1.12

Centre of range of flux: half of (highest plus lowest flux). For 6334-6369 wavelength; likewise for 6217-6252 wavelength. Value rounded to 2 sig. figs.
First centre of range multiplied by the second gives 40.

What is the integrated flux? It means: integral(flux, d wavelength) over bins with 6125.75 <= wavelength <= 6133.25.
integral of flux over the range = 51.4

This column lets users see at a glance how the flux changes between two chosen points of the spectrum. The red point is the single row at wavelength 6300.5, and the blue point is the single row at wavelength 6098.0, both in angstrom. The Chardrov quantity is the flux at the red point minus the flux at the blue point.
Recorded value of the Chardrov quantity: -2.2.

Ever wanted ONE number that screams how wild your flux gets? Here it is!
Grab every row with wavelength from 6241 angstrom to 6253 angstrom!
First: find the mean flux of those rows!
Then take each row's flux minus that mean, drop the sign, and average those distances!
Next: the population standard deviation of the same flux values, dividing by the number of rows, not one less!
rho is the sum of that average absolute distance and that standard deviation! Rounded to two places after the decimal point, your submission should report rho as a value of 0.38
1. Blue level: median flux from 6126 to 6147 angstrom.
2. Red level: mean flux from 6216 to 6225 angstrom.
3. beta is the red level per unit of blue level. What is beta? 0.97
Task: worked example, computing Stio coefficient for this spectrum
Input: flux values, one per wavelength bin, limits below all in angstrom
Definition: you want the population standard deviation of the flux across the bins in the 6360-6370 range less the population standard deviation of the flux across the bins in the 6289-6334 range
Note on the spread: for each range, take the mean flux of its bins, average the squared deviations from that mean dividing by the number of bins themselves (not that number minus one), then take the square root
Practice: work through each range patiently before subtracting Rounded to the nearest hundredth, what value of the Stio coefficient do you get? -0.12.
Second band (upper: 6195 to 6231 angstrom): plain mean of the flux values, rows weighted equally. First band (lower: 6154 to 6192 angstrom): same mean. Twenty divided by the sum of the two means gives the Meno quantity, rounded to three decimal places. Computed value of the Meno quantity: 1.466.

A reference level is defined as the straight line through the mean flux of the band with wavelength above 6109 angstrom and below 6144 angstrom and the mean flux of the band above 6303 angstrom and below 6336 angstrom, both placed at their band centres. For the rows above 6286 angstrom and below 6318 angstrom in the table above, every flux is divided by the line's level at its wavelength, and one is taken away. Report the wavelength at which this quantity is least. 6300.5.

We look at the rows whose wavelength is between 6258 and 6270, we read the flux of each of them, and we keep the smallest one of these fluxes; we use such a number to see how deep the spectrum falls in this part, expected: 5.816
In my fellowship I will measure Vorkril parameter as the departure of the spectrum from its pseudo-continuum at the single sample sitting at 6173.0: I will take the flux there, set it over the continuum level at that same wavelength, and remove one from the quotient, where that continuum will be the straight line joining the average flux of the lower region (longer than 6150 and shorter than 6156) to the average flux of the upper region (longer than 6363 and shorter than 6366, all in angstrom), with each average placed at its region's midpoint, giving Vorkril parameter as 0.03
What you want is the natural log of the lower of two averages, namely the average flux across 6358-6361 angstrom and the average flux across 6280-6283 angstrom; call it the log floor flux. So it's 1.88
